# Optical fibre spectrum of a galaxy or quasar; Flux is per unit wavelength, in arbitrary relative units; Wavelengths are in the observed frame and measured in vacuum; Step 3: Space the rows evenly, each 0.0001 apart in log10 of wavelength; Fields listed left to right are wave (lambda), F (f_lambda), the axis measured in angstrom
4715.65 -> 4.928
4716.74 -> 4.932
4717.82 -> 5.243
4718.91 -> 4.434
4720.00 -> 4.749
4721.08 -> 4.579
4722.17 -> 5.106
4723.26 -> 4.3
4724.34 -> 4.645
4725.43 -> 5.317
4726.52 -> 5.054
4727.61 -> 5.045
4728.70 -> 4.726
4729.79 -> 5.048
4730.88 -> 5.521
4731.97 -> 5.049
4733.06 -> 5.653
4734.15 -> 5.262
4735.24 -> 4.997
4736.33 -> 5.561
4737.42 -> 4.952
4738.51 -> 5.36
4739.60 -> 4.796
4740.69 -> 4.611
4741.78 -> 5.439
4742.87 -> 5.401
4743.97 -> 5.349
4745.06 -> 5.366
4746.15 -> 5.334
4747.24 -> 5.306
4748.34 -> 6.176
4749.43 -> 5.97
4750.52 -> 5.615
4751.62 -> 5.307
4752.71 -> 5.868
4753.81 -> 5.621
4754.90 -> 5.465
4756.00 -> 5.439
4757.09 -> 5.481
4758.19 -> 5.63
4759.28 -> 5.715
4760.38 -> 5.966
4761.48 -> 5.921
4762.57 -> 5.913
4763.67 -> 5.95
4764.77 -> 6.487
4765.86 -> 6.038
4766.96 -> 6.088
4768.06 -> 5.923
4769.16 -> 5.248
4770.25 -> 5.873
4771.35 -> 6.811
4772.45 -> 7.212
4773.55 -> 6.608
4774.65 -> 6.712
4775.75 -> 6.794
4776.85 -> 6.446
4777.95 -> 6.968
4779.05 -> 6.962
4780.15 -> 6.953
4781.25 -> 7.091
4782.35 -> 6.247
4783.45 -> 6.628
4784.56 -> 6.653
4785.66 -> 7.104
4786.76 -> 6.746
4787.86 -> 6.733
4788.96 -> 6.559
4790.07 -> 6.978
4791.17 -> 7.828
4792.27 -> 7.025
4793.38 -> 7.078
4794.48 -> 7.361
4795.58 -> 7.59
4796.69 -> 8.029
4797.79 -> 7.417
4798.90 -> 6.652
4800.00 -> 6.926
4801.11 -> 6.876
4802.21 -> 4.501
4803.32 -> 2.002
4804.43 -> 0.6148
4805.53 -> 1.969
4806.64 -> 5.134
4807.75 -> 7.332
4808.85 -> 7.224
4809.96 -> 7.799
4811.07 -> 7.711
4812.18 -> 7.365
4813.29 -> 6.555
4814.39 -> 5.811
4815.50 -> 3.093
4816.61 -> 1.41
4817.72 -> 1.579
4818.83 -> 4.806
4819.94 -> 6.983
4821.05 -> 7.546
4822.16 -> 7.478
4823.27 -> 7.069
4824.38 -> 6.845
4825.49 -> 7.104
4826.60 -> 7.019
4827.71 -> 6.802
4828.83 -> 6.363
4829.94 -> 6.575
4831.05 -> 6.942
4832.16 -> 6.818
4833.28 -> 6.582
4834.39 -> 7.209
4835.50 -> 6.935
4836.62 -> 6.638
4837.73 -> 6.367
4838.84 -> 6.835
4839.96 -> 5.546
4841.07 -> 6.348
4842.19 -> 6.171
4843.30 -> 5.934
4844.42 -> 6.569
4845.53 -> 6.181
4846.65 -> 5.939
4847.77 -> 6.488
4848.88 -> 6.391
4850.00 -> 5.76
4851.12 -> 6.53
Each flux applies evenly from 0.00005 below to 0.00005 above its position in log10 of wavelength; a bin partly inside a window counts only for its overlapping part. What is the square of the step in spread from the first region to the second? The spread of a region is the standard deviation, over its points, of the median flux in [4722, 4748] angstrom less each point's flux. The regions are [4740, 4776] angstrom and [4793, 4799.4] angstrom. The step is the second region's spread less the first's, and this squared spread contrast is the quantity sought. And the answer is 0.0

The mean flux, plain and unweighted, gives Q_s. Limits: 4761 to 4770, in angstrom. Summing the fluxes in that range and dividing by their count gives 5.95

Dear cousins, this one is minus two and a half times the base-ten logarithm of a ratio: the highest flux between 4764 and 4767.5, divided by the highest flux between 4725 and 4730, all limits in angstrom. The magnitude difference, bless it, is -0.22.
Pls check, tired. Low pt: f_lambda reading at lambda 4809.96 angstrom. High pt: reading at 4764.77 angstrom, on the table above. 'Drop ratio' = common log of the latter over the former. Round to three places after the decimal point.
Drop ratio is -0.080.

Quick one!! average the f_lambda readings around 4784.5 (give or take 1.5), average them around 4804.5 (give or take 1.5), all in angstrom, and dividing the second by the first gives 0.22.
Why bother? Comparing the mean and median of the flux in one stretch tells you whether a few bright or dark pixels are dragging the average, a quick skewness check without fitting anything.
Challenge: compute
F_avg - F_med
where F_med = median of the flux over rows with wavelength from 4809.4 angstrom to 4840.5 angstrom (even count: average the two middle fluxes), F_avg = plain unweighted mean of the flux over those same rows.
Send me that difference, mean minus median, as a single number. -0.55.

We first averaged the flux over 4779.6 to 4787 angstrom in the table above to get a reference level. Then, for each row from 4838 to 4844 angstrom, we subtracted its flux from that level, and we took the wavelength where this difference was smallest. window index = 4838.84 angstrom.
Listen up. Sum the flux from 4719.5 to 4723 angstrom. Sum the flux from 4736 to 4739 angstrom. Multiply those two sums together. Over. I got 229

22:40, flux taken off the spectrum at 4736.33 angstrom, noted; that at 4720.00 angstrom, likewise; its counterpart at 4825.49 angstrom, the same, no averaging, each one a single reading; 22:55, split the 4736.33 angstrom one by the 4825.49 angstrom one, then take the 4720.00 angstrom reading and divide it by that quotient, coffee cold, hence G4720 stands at 6.1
